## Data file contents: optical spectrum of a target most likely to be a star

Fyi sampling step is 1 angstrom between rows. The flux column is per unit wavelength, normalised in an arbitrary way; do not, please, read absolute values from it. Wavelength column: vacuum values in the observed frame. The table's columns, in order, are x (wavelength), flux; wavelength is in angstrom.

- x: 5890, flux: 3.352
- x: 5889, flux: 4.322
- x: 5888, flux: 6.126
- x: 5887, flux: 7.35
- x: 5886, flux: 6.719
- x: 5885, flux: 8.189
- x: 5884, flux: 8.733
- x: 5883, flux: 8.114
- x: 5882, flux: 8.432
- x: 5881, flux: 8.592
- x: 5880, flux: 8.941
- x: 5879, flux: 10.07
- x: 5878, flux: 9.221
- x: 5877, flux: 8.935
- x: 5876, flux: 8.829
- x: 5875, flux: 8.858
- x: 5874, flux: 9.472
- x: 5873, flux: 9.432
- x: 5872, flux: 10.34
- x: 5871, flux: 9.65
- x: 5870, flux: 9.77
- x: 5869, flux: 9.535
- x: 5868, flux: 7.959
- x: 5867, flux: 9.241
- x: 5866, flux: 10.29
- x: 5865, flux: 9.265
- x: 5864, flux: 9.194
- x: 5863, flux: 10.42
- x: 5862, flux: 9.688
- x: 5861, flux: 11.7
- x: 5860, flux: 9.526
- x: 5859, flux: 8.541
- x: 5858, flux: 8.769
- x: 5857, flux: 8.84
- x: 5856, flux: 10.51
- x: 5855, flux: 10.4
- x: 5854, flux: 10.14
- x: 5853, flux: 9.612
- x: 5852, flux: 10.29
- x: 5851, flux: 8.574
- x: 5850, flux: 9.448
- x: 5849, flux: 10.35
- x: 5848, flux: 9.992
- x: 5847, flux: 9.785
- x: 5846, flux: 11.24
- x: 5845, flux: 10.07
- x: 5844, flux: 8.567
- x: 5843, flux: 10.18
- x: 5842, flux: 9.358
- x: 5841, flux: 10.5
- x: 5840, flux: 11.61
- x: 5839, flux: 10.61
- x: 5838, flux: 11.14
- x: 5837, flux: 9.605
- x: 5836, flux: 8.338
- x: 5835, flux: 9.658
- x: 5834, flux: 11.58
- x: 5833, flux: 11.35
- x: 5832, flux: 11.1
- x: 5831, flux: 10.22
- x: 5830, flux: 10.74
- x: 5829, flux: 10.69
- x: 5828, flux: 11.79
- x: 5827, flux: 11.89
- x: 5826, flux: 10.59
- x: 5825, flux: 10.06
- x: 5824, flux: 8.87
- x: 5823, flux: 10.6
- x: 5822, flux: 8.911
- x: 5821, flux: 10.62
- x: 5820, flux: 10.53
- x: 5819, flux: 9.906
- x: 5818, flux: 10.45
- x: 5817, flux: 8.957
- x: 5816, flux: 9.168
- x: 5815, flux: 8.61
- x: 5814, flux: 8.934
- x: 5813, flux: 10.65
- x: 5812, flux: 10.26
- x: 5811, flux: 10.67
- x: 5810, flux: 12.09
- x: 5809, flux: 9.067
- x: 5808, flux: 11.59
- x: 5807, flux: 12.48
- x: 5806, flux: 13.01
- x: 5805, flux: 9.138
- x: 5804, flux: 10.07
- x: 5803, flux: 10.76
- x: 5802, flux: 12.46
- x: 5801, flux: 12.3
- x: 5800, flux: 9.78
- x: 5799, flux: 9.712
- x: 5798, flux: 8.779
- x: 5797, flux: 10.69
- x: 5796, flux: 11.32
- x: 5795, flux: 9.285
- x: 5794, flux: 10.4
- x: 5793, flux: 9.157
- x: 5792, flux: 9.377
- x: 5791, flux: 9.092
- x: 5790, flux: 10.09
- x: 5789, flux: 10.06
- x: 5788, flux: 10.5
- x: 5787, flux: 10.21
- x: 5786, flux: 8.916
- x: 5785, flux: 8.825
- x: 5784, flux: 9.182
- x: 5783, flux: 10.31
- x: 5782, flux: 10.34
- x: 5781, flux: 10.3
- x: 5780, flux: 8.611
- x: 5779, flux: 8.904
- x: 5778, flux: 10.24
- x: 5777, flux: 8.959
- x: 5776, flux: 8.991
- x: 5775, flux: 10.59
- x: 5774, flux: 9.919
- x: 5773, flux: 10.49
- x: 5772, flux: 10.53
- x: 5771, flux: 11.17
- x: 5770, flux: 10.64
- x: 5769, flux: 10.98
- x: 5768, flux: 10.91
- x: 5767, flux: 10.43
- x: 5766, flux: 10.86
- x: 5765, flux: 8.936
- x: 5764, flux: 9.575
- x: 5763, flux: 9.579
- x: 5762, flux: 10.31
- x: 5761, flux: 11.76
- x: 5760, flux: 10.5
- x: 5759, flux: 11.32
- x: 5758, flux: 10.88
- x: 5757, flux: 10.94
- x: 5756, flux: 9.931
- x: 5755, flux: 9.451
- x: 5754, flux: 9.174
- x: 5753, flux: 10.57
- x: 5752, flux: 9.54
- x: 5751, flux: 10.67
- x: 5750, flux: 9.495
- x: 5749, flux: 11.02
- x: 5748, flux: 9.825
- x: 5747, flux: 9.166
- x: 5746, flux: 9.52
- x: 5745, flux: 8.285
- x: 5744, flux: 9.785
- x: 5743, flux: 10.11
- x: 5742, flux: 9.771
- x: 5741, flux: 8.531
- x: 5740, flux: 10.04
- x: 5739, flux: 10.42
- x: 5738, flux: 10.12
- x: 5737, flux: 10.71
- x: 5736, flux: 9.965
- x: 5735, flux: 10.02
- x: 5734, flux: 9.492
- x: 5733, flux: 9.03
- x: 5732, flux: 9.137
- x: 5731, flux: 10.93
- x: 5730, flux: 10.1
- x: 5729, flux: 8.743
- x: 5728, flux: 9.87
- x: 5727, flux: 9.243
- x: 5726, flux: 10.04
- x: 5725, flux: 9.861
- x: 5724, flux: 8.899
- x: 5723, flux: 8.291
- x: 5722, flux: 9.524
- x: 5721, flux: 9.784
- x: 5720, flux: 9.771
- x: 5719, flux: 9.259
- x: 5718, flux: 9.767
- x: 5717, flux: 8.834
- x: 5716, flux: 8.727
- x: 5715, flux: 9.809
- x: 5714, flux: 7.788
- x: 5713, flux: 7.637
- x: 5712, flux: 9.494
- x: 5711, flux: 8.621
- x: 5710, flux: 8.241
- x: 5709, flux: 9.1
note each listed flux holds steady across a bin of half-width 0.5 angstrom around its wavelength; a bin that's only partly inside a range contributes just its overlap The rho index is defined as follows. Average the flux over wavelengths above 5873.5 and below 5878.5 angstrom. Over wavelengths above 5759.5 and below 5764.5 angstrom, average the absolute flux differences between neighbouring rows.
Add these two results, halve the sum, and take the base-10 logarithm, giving 0.696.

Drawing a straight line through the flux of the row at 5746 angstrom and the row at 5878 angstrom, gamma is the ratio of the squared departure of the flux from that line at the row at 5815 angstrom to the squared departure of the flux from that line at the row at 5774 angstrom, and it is 2.7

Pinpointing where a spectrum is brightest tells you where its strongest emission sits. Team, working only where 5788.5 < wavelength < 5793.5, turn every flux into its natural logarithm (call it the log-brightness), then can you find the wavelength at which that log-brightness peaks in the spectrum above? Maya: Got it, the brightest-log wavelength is 5790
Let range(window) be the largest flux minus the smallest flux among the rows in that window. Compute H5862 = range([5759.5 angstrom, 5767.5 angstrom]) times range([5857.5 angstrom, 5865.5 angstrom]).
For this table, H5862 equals 8.9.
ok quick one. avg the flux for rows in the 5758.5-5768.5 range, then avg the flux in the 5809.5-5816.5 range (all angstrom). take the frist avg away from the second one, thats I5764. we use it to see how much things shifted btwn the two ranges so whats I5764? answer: -0.4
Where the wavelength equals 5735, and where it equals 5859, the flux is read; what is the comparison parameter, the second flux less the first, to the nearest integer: -1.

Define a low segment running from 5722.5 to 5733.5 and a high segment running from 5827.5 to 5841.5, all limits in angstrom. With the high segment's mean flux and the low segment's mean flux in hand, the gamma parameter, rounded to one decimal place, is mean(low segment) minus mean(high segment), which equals -1.2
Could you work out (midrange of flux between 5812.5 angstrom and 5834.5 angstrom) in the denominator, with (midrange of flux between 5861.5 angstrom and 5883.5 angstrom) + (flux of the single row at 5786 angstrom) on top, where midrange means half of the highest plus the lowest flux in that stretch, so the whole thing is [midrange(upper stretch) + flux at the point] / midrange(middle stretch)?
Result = 1.77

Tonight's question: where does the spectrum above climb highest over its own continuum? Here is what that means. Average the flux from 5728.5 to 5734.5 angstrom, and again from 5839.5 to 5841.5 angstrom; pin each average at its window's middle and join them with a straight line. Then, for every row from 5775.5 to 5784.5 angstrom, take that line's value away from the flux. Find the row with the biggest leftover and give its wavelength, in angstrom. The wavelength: 5782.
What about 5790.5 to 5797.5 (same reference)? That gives 5796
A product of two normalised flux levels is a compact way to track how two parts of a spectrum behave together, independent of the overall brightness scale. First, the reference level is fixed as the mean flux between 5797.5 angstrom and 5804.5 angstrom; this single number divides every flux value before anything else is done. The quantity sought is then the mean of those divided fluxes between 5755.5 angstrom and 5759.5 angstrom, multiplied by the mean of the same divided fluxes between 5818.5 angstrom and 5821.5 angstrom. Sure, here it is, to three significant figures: 1.00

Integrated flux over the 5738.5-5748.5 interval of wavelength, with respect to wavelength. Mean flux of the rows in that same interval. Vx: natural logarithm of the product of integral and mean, 6.815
